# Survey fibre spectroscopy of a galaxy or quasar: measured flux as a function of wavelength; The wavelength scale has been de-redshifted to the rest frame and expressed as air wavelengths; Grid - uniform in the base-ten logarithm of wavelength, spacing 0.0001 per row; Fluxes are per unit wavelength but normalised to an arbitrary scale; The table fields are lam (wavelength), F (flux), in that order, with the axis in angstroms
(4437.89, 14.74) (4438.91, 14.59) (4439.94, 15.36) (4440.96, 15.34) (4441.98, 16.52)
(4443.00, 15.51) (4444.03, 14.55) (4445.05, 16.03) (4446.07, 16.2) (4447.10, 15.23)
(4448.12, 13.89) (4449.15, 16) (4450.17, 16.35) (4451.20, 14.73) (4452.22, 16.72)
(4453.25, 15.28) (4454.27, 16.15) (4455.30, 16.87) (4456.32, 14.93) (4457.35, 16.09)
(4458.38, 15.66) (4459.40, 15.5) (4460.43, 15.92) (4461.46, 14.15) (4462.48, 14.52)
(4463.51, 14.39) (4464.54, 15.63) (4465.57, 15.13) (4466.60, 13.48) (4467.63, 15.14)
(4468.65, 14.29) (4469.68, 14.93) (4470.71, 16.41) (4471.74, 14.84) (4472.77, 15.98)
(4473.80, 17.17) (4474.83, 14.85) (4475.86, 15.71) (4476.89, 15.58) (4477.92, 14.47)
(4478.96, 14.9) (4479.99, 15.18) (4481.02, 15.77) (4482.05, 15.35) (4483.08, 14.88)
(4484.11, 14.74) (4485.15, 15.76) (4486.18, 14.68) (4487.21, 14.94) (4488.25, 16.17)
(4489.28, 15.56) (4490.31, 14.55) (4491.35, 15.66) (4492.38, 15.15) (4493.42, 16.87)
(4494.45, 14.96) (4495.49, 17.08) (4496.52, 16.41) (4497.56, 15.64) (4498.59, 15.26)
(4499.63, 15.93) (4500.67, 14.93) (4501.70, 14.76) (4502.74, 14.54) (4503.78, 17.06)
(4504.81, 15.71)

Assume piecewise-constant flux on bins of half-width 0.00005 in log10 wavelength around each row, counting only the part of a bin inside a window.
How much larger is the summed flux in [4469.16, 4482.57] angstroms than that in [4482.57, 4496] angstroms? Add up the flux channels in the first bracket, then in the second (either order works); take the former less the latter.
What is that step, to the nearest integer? 0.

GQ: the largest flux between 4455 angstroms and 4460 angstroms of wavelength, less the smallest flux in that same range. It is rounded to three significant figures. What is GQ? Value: 1.94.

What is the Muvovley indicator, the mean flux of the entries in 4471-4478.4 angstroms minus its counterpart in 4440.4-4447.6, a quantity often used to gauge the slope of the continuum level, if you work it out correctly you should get -0.1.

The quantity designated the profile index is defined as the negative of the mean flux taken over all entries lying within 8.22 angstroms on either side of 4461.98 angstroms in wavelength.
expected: -15.2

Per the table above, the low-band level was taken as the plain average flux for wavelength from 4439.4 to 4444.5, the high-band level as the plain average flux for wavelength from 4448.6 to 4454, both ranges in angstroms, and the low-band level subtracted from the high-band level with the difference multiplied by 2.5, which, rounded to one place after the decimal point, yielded 0.9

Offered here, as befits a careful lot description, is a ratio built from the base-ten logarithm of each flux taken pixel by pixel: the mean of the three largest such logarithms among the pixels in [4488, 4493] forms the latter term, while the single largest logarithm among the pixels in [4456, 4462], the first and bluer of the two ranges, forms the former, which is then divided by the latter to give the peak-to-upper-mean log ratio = 1.01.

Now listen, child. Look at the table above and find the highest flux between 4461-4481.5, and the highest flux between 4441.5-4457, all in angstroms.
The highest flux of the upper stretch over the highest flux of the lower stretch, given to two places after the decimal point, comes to 1.02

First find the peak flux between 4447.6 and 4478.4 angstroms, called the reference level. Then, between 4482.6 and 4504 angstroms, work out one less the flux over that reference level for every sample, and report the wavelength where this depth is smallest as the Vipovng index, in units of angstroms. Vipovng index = 4495.49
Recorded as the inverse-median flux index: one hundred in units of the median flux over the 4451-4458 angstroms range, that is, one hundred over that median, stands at 6.22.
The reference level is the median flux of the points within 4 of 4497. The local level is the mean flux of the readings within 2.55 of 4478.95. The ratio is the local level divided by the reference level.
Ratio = 0.96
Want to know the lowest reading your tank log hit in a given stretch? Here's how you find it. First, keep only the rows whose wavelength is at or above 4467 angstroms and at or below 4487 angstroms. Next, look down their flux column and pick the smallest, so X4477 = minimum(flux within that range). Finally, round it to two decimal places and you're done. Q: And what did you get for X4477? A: 14.29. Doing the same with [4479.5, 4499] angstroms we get 14.55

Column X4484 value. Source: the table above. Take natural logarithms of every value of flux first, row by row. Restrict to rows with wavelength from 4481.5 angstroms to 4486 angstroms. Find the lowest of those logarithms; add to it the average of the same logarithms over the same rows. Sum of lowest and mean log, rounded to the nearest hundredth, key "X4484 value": 5.41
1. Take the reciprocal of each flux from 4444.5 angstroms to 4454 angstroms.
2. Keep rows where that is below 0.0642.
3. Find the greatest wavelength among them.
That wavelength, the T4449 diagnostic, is 4452.22 angstroms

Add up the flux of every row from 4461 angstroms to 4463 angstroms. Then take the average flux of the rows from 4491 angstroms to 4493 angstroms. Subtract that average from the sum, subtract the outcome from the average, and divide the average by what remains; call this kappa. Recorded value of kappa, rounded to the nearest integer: 7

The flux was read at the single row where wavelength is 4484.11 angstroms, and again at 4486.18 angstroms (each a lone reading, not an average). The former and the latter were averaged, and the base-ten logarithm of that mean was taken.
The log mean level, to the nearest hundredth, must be 1.17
